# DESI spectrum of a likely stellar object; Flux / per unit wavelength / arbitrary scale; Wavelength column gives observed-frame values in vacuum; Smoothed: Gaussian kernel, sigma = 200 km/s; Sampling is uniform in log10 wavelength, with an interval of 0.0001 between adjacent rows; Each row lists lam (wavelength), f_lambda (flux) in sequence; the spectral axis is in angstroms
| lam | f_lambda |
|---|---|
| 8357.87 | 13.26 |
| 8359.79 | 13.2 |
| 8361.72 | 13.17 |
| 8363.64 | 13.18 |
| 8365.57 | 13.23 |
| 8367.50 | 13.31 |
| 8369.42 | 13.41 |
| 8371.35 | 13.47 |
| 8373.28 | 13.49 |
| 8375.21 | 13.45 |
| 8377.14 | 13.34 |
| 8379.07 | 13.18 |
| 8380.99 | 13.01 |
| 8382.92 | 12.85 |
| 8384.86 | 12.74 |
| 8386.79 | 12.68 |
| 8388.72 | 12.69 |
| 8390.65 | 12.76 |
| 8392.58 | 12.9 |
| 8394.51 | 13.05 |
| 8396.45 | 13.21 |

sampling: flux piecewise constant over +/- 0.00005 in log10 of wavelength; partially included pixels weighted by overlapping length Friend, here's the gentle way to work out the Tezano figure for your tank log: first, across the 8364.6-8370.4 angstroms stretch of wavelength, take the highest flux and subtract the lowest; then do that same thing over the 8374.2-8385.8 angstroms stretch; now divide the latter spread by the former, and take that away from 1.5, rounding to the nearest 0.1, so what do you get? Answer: -2.4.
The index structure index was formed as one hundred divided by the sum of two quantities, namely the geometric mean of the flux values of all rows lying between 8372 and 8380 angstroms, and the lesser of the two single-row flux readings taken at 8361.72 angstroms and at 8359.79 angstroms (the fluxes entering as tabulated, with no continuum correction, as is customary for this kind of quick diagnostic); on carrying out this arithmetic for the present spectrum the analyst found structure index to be 3.77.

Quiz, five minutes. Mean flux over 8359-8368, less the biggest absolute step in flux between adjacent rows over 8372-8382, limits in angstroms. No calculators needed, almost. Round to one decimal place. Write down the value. 13.0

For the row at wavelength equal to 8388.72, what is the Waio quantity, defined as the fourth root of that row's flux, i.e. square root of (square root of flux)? 1.89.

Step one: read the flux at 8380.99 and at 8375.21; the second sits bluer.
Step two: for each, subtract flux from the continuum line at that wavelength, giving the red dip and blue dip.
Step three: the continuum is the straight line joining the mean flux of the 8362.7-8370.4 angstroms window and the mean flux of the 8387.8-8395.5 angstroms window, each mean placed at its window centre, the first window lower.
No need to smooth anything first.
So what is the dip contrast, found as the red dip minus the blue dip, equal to 0.34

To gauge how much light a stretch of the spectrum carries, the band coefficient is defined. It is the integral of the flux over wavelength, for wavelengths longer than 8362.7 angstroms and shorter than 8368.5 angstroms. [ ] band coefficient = 77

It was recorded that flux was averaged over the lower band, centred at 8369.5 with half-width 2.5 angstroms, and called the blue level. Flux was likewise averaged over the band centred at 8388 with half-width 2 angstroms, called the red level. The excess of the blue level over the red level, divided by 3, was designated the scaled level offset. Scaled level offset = 0.237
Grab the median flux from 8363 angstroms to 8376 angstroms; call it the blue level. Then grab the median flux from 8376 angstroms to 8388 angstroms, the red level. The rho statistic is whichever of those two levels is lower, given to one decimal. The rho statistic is 12.9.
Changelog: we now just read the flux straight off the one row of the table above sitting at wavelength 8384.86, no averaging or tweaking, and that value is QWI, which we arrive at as 12.74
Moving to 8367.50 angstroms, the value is 13.31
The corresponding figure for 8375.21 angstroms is 13.45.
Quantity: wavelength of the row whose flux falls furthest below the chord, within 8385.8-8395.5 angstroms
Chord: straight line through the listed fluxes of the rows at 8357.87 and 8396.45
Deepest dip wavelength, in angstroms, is 8386.79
